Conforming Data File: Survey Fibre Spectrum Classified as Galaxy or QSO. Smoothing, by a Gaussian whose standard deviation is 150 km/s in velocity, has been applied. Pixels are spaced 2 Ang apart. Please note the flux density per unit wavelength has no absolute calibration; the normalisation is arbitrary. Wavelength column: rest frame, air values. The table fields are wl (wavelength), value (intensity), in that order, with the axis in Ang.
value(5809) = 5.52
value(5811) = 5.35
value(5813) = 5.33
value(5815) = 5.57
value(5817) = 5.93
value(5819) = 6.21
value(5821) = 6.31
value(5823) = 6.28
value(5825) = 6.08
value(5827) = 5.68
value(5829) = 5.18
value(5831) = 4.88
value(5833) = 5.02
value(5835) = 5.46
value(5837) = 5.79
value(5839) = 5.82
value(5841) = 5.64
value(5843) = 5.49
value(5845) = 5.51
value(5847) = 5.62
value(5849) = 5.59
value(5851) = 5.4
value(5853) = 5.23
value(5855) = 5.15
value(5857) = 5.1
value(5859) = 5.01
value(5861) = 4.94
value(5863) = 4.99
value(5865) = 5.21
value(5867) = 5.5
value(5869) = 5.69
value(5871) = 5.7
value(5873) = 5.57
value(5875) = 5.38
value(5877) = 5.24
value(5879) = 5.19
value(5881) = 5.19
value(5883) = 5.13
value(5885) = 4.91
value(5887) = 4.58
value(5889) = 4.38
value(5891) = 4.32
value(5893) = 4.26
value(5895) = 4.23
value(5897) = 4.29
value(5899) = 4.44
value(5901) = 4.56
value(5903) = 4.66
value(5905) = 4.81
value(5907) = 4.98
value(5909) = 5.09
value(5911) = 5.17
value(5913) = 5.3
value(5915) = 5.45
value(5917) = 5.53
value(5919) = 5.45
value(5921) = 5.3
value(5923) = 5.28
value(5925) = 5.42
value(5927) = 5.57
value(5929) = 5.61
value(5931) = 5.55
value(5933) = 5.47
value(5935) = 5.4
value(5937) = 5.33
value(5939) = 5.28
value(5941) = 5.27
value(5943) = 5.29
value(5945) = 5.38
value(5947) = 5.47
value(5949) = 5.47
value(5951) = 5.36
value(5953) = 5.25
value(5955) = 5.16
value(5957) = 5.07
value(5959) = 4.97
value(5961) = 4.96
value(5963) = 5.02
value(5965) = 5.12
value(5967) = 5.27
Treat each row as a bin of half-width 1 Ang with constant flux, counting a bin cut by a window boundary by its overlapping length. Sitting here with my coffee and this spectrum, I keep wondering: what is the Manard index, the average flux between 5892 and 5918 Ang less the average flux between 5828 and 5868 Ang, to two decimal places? -0.50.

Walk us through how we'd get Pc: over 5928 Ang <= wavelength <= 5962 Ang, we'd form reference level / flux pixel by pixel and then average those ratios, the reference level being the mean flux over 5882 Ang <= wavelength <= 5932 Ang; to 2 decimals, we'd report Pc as 0.94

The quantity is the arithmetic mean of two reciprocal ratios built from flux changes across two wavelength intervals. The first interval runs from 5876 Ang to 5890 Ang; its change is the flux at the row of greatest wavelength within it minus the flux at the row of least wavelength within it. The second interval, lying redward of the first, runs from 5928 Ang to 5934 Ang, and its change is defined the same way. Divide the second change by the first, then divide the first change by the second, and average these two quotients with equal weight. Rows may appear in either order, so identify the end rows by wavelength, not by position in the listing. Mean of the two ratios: 3.2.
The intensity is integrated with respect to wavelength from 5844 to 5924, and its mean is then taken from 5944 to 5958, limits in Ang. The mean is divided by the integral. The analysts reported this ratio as 0.013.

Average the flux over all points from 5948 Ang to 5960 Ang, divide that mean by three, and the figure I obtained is 1.74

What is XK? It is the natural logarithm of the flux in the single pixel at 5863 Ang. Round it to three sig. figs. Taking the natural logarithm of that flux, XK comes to 1.61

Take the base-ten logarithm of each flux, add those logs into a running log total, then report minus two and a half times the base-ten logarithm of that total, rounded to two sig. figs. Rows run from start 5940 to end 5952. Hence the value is -1.6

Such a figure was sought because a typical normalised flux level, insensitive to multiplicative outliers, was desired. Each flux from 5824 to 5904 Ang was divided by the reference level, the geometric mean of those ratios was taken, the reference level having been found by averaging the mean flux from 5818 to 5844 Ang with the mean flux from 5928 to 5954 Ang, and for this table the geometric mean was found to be 0.93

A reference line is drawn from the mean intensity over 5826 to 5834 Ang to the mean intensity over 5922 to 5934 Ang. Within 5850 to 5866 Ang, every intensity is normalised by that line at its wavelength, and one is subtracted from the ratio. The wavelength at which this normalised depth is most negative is 5861 Ang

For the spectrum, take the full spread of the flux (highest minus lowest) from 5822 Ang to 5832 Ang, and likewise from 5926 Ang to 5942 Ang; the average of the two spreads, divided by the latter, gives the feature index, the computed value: 2.56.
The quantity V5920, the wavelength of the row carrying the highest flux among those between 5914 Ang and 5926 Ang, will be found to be 5917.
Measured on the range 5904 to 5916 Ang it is 5915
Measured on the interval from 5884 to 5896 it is 5885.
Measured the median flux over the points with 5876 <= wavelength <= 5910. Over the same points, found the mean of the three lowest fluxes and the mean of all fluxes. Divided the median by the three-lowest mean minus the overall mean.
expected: -10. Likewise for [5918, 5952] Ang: -42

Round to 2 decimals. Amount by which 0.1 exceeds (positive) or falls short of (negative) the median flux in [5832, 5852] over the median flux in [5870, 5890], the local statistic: -0.97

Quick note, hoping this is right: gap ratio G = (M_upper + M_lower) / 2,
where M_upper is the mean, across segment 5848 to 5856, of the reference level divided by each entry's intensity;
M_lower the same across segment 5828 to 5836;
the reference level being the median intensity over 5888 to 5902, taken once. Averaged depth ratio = 0.826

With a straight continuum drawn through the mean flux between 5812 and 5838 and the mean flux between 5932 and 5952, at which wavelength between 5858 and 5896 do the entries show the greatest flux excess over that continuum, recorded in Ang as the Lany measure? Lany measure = 5871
